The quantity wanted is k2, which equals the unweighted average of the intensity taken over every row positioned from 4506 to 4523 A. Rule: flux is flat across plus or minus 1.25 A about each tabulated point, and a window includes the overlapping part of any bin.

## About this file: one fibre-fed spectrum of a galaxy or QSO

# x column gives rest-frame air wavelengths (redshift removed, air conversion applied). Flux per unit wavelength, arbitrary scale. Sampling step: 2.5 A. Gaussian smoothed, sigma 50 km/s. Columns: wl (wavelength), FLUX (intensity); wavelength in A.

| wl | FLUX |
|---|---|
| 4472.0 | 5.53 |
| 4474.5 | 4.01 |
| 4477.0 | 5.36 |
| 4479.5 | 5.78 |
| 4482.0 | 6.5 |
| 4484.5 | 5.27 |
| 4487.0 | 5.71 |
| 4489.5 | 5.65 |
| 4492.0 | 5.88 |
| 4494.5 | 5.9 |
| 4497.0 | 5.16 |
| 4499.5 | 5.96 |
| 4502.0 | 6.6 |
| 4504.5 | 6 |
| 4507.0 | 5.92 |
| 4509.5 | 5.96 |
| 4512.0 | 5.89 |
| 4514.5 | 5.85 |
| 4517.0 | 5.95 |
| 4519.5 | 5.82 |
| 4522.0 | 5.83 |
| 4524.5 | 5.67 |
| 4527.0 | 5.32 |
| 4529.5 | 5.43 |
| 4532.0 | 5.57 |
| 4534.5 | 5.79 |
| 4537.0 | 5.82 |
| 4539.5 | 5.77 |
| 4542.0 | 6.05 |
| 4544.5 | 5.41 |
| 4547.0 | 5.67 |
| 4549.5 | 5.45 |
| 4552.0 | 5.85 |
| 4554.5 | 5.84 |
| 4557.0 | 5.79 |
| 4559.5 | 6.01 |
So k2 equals 5.89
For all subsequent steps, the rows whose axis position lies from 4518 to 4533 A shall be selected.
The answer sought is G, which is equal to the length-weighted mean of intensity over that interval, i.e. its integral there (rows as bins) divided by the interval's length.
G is 5.61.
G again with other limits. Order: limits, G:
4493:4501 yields 5.71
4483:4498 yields 5.62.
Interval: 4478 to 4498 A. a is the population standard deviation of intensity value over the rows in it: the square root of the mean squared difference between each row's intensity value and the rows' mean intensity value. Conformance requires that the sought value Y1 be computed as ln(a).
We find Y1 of -0.95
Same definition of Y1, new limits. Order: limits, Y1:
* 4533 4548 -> -1.66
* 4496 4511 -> -0.87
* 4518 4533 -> -1.67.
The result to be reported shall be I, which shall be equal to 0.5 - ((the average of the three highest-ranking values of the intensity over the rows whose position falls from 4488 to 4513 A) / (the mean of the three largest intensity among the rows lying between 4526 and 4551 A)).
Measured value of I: -0.55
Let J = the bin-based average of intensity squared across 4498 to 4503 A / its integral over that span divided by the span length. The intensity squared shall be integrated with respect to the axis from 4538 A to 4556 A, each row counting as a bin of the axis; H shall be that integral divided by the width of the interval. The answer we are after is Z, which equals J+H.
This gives 71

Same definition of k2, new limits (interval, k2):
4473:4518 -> 5.74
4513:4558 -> 5.72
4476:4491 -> 5.71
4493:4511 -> 5.93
